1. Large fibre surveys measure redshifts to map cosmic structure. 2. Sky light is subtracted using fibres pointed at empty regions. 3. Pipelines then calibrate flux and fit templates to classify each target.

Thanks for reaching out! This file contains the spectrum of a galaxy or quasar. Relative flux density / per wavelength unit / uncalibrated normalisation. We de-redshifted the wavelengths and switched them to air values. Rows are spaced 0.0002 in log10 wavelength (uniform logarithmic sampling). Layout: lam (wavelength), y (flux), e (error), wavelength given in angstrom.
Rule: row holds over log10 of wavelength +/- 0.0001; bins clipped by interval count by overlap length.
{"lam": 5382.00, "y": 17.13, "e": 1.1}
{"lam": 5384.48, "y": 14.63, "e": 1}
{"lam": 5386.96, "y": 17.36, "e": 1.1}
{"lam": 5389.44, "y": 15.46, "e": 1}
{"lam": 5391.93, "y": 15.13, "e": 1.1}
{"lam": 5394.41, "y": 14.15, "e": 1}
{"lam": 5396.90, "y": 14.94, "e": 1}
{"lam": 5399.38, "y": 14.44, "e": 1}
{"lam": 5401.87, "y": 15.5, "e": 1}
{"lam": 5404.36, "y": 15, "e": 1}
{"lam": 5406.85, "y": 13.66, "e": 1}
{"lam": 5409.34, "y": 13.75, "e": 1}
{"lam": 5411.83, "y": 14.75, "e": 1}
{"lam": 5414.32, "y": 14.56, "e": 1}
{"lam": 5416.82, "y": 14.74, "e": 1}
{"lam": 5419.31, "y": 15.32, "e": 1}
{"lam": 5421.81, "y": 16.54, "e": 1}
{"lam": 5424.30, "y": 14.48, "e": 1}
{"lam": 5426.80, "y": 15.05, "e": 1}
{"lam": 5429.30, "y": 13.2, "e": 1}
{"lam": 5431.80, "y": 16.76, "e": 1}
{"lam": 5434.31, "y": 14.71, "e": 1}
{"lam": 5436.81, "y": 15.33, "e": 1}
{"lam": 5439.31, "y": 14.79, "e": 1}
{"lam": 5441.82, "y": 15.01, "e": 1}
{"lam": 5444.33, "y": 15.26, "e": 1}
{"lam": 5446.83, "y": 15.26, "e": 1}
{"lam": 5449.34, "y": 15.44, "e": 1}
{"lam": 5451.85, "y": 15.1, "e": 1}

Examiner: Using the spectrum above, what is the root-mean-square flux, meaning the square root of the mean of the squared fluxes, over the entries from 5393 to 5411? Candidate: 14.5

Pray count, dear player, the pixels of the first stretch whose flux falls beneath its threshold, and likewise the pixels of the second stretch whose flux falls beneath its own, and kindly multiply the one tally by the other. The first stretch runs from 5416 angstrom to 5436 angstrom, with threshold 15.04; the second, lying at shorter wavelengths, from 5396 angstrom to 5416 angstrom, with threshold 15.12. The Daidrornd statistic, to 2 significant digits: 28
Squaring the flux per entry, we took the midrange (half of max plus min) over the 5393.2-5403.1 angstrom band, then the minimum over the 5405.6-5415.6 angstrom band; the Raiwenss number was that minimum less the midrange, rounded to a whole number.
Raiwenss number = -34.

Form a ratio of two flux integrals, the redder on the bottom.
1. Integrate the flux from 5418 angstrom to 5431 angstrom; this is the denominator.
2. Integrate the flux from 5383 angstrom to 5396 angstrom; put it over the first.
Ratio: 1.02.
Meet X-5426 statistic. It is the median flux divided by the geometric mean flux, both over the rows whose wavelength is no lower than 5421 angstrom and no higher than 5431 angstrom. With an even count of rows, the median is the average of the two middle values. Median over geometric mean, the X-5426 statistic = 1.00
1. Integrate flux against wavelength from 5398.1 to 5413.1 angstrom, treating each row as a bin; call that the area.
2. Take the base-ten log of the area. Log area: 2.34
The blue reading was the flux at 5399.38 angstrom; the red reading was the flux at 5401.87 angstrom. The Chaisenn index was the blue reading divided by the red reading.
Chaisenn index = 0.93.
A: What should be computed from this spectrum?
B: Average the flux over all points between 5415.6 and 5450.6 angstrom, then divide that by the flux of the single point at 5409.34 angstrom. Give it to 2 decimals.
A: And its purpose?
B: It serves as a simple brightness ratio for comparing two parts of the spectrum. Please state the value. 1.10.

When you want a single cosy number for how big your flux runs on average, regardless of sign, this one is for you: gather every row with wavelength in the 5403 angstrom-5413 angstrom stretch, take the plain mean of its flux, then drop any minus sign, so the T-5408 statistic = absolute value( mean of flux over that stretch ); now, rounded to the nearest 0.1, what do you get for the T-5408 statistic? 14.3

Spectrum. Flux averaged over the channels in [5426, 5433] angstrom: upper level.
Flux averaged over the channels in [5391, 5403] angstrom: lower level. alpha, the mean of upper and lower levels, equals 14.9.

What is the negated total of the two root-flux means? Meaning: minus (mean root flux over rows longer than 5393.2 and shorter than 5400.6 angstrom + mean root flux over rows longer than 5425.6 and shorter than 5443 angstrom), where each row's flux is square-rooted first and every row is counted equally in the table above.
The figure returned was -7.68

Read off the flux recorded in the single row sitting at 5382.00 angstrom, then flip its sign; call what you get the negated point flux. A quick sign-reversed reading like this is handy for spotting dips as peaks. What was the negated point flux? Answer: -17.1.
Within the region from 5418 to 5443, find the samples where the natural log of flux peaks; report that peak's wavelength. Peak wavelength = 5431.80 angstrom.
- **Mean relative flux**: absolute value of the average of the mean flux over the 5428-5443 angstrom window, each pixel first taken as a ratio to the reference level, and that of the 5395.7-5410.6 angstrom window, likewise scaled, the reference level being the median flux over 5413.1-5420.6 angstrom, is 1.001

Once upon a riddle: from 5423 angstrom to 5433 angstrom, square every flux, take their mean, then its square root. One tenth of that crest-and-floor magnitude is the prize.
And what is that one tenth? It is 1.49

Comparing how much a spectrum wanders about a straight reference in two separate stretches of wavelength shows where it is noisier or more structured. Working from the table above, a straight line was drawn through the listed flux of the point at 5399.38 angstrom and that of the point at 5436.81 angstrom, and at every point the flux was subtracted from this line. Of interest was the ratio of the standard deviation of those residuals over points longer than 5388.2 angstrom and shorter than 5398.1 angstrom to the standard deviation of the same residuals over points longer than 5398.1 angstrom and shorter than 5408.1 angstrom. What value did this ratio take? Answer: 0.73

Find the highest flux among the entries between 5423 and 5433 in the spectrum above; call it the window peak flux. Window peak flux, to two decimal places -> 16.76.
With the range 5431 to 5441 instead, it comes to 16.76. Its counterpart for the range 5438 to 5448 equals 15.26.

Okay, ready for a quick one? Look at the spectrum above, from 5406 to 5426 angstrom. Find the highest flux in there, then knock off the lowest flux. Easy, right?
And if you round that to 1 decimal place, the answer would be 2.9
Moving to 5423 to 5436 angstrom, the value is 3.6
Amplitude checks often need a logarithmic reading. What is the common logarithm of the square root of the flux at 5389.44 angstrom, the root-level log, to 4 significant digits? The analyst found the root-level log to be 0.5946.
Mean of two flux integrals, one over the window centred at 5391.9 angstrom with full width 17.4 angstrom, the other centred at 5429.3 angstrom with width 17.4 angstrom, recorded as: 264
